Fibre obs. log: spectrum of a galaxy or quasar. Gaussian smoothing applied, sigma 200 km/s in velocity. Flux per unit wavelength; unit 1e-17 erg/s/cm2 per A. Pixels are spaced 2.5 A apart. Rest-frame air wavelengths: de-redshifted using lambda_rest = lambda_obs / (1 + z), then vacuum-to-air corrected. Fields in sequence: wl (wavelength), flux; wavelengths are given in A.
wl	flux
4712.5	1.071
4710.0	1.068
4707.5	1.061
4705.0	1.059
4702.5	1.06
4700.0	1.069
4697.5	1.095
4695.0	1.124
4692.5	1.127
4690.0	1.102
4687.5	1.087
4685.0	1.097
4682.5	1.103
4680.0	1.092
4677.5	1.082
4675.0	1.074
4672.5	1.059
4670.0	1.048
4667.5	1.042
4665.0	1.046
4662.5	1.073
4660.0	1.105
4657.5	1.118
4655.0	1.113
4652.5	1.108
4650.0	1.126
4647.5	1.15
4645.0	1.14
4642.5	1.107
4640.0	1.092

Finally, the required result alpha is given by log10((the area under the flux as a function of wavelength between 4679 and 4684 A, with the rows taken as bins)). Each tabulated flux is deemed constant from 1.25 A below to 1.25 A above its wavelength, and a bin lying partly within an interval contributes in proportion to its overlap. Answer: 0.739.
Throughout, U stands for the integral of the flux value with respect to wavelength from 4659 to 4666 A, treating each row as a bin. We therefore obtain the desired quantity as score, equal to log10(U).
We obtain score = 0.876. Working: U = 7.52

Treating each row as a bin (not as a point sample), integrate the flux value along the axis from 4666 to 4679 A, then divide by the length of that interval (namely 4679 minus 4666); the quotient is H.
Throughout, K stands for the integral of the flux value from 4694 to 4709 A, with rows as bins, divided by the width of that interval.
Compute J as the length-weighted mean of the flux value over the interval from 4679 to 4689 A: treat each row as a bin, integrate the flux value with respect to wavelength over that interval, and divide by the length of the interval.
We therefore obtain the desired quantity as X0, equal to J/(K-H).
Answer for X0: 69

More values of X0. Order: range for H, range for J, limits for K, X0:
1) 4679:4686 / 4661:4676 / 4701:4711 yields -30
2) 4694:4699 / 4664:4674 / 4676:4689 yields -71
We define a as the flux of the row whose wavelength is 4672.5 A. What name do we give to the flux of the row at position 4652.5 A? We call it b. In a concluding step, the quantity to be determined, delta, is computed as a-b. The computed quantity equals -0.049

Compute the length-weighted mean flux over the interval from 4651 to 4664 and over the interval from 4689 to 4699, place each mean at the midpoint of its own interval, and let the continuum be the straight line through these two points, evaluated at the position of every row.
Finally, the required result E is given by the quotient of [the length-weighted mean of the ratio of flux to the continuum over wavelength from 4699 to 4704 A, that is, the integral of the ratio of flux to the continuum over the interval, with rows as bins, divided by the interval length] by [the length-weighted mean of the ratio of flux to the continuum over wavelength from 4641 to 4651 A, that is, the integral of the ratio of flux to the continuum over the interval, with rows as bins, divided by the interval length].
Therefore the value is 0.93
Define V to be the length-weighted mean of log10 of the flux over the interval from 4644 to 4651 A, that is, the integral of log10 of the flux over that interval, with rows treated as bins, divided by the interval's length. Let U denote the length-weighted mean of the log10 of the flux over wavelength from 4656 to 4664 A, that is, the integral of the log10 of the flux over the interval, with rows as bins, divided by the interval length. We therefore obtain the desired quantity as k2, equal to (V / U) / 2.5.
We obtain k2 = 0.56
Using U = 0.040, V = 0.057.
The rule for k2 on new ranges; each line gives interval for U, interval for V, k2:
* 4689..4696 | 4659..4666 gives 0.26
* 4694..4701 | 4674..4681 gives 0.35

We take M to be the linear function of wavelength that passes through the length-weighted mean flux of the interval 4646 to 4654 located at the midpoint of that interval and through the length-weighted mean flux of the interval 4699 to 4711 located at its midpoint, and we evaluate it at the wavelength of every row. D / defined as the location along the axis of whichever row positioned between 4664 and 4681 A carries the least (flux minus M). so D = 4667.5 A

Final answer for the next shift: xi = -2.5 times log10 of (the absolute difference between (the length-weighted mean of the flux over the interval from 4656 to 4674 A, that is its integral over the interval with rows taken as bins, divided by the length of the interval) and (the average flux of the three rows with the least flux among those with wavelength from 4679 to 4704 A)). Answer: 7.3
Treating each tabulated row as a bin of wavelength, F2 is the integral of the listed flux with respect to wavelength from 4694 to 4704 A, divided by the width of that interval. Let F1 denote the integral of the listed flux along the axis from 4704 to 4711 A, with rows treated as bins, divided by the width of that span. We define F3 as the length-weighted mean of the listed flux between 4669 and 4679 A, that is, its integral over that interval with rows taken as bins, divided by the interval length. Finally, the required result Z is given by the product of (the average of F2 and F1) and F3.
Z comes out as 1.15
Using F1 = 1.06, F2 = 1.09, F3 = 1.07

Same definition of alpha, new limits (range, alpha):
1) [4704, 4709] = 0.724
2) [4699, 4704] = 0.726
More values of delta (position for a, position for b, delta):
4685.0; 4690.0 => -0.005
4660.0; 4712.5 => 0.034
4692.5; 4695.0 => 0.003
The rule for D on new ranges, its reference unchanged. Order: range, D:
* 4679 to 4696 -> 4680.0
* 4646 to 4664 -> 4662.5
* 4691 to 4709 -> 4702.5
